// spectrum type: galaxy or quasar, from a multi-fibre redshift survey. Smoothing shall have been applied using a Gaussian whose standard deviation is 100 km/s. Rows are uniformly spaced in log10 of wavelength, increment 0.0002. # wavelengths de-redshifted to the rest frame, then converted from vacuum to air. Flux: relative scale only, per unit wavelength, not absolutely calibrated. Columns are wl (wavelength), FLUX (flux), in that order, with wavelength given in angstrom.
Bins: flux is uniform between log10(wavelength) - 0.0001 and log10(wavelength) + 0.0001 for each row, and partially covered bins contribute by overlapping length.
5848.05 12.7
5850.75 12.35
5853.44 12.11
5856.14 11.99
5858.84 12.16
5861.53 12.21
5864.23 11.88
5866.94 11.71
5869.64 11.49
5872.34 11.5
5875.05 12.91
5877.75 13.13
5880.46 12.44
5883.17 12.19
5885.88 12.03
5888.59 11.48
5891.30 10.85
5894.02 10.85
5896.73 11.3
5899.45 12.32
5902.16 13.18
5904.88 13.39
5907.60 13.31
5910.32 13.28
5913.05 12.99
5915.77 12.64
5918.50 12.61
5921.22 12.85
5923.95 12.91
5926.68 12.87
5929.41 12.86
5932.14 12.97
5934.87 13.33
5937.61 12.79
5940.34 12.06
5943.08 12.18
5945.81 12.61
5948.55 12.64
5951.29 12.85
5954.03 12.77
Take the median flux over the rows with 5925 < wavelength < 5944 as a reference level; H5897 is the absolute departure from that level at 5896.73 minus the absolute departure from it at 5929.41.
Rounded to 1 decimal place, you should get 1.6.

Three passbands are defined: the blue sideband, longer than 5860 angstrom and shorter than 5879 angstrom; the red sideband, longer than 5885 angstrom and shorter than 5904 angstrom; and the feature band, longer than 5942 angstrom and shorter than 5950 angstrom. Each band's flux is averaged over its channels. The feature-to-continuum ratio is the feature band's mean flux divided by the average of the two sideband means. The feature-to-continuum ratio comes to 1.05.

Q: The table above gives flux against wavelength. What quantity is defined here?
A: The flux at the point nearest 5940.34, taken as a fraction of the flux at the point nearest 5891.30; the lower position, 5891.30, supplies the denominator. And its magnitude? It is 1.11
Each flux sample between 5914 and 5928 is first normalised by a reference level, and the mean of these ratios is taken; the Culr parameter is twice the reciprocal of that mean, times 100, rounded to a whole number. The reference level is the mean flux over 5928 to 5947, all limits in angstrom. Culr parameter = 199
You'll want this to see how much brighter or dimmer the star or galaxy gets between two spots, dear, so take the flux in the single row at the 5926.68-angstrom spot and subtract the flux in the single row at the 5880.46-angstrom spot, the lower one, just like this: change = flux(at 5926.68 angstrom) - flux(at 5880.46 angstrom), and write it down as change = 0.4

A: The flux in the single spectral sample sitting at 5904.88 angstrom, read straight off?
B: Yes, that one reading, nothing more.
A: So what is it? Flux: 13.39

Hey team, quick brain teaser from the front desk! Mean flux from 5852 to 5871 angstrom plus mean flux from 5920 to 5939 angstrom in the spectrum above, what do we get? 24.9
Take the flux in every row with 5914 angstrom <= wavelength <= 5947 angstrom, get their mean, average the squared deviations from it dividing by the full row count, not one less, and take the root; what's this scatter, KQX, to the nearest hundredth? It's 0.33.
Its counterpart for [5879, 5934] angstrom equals 0.77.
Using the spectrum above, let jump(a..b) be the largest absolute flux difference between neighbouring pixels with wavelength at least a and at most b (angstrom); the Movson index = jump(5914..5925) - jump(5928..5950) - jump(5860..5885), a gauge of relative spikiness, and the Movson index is -1.9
